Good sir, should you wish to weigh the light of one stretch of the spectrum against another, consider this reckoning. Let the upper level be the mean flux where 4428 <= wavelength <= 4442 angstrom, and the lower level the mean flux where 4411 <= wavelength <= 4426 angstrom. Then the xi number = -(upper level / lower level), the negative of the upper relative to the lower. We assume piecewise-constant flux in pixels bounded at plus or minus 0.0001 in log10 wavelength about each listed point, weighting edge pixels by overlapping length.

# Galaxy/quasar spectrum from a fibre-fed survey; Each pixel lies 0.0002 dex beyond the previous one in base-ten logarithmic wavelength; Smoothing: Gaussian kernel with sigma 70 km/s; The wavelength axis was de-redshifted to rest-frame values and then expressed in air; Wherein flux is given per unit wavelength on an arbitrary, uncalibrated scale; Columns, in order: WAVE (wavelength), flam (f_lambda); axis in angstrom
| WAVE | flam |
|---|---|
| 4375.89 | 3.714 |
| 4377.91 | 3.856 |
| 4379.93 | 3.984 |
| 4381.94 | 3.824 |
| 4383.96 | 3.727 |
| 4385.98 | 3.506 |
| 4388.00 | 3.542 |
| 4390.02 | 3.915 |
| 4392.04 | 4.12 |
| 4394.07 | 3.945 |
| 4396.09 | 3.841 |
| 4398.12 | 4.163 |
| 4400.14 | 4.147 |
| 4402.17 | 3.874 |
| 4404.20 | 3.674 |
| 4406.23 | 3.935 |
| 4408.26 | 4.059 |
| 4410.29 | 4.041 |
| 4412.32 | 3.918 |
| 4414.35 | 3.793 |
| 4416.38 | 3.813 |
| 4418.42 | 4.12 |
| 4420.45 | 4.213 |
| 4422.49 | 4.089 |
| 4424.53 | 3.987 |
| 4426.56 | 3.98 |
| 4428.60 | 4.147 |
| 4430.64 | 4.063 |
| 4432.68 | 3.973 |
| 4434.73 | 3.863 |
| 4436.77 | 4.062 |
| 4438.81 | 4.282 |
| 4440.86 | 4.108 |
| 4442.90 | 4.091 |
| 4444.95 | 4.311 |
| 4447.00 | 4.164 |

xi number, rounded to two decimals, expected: -1.02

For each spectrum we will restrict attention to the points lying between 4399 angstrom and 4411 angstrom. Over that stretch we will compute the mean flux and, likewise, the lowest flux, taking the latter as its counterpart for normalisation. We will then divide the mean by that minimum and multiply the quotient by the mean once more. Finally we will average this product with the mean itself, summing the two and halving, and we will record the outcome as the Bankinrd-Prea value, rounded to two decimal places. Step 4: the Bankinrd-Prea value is 4.11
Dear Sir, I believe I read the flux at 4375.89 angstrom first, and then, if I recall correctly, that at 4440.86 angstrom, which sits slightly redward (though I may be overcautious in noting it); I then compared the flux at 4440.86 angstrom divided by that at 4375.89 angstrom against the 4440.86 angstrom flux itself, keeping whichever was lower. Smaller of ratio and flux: 1.11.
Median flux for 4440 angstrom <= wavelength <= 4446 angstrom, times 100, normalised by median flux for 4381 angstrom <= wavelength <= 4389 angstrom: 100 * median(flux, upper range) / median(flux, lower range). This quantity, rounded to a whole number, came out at 113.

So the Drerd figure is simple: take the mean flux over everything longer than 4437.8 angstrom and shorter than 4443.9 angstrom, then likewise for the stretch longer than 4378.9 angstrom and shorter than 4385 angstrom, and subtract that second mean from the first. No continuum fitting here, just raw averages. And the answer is 0.32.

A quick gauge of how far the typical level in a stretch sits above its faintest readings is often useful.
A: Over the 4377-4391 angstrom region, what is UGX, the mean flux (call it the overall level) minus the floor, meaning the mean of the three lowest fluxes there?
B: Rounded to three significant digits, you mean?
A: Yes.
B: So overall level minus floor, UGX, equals 0.173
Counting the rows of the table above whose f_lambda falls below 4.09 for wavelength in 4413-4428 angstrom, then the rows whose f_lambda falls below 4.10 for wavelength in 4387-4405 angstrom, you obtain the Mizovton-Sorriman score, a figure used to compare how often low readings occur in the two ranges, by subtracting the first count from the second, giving 1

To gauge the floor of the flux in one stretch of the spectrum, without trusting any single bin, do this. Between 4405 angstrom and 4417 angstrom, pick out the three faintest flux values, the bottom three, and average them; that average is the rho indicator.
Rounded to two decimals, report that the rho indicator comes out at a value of 3.84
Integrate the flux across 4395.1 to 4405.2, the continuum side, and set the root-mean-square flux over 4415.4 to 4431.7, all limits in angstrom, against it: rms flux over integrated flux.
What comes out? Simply 0.102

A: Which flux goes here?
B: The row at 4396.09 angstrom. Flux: 3.841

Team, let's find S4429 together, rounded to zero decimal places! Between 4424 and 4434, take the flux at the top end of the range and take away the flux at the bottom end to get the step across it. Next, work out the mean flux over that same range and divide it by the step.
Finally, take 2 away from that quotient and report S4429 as -290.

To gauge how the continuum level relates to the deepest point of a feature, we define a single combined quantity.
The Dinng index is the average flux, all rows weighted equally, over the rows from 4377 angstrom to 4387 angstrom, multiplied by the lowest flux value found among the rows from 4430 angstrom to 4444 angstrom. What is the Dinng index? 14.6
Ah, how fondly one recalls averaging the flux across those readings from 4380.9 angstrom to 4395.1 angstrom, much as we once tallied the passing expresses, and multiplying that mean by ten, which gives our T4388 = 38.0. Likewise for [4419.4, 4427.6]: 40.7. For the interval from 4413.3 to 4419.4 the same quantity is 39.1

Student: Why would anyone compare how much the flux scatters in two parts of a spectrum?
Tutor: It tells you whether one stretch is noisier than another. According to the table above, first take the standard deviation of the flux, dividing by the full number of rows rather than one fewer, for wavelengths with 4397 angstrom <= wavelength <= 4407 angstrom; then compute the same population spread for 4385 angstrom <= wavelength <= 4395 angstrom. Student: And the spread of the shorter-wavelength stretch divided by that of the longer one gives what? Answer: 1.3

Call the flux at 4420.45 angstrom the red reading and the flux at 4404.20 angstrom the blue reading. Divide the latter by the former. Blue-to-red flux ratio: 0.87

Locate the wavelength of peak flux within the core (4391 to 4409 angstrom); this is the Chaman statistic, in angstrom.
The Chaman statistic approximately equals 4398.12 angstrom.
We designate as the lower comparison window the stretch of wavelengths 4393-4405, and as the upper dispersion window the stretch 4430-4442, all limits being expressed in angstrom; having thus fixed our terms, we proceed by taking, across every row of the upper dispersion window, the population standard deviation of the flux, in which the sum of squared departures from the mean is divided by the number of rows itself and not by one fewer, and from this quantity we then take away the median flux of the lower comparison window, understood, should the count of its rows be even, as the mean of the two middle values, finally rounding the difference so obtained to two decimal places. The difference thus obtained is -3.78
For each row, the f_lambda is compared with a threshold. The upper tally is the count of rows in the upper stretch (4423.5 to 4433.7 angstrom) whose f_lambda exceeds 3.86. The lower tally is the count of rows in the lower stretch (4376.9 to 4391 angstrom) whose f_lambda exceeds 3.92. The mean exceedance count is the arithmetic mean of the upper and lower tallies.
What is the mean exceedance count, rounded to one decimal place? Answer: 3.0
